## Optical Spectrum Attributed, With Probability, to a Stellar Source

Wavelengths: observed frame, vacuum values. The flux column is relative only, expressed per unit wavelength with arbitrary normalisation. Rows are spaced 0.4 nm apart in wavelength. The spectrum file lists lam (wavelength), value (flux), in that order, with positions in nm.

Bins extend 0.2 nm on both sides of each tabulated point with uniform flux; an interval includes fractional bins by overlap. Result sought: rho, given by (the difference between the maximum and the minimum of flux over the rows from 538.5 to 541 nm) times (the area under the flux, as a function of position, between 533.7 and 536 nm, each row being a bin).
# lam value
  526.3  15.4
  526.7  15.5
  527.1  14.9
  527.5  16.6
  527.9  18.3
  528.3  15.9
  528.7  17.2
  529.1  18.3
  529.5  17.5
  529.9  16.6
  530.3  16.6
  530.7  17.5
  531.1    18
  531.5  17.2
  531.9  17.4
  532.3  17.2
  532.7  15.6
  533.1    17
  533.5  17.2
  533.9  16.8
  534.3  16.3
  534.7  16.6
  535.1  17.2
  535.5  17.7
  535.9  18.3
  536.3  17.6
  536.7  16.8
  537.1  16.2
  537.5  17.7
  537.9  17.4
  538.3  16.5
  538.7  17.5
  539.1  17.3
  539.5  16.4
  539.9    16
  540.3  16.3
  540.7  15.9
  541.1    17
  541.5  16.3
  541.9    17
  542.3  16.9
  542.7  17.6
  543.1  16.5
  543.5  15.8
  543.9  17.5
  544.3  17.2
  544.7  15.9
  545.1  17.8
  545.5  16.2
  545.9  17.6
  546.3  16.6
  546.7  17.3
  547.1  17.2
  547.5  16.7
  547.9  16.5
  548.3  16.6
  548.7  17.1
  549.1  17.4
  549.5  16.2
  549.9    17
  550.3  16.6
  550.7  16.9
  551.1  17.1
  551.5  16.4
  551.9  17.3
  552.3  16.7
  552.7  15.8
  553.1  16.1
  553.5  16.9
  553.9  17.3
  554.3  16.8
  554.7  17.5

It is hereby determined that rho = 63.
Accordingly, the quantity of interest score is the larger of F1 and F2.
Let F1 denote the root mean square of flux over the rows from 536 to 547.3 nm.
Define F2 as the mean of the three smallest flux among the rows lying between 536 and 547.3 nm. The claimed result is 16.9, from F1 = 16.9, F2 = 15.9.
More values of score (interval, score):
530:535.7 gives 17.0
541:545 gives 16.8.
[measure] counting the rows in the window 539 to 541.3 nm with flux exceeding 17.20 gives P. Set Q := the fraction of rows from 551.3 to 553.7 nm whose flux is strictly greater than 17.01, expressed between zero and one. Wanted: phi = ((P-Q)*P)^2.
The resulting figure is 1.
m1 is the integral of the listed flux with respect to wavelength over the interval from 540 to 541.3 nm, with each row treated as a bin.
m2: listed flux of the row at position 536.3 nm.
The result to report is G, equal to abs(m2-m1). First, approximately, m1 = 21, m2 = 17.6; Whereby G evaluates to 4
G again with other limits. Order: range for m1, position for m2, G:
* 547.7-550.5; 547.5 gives 30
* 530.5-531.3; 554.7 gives 3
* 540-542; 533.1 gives 16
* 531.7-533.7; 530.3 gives 17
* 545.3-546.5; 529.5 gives 3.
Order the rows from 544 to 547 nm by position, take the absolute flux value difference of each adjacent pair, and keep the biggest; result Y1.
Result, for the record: 1.90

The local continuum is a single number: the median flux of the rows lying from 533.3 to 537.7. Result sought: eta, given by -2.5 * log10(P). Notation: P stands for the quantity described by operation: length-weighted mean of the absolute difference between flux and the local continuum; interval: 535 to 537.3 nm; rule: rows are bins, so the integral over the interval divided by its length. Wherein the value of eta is 0.6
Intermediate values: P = 0.6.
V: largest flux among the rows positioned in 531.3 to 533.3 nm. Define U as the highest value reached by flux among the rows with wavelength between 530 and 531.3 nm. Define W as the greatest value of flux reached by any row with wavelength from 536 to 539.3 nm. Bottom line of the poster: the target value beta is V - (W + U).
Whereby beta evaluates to -18.3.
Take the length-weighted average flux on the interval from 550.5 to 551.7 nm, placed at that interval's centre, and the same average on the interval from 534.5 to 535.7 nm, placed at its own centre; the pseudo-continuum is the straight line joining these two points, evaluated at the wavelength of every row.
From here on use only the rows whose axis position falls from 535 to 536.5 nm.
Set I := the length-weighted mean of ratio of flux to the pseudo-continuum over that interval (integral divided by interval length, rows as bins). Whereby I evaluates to 1.03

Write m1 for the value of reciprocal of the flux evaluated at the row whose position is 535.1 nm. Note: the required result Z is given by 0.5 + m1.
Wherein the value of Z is 0.558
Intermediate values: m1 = 0.058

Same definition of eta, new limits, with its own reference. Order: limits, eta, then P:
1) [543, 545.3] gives 0.4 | 0.7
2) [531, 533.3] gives 0.9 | 0.5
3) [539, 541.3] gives 0.3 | 0.8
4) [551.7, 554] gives 0.5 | 0.6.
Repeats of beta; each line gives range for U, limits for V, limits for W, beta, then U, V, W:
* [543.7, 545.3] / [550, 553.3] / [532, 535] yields -17.7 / 17.8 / 17.3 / 17.2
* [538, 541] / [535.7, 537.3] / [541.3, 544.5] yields -16.8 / 17.5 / 18.3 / 17.6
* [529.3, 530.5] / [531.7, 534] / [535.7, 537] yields -18.4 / 17.5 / 17.4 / 18.3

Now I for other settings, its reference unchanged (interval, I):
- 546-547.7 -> 1.01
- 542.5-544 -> 0.99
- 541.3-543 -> 1.00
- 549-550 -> 1.00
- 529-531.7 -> 1.00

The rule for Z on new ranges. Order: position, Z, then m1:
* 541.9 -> 0.559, 0.059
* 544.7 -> 0.563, 0.063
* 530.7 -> 0.557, 0.057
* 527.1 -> 0.567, 0.067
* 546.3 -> 0.560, 0.060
